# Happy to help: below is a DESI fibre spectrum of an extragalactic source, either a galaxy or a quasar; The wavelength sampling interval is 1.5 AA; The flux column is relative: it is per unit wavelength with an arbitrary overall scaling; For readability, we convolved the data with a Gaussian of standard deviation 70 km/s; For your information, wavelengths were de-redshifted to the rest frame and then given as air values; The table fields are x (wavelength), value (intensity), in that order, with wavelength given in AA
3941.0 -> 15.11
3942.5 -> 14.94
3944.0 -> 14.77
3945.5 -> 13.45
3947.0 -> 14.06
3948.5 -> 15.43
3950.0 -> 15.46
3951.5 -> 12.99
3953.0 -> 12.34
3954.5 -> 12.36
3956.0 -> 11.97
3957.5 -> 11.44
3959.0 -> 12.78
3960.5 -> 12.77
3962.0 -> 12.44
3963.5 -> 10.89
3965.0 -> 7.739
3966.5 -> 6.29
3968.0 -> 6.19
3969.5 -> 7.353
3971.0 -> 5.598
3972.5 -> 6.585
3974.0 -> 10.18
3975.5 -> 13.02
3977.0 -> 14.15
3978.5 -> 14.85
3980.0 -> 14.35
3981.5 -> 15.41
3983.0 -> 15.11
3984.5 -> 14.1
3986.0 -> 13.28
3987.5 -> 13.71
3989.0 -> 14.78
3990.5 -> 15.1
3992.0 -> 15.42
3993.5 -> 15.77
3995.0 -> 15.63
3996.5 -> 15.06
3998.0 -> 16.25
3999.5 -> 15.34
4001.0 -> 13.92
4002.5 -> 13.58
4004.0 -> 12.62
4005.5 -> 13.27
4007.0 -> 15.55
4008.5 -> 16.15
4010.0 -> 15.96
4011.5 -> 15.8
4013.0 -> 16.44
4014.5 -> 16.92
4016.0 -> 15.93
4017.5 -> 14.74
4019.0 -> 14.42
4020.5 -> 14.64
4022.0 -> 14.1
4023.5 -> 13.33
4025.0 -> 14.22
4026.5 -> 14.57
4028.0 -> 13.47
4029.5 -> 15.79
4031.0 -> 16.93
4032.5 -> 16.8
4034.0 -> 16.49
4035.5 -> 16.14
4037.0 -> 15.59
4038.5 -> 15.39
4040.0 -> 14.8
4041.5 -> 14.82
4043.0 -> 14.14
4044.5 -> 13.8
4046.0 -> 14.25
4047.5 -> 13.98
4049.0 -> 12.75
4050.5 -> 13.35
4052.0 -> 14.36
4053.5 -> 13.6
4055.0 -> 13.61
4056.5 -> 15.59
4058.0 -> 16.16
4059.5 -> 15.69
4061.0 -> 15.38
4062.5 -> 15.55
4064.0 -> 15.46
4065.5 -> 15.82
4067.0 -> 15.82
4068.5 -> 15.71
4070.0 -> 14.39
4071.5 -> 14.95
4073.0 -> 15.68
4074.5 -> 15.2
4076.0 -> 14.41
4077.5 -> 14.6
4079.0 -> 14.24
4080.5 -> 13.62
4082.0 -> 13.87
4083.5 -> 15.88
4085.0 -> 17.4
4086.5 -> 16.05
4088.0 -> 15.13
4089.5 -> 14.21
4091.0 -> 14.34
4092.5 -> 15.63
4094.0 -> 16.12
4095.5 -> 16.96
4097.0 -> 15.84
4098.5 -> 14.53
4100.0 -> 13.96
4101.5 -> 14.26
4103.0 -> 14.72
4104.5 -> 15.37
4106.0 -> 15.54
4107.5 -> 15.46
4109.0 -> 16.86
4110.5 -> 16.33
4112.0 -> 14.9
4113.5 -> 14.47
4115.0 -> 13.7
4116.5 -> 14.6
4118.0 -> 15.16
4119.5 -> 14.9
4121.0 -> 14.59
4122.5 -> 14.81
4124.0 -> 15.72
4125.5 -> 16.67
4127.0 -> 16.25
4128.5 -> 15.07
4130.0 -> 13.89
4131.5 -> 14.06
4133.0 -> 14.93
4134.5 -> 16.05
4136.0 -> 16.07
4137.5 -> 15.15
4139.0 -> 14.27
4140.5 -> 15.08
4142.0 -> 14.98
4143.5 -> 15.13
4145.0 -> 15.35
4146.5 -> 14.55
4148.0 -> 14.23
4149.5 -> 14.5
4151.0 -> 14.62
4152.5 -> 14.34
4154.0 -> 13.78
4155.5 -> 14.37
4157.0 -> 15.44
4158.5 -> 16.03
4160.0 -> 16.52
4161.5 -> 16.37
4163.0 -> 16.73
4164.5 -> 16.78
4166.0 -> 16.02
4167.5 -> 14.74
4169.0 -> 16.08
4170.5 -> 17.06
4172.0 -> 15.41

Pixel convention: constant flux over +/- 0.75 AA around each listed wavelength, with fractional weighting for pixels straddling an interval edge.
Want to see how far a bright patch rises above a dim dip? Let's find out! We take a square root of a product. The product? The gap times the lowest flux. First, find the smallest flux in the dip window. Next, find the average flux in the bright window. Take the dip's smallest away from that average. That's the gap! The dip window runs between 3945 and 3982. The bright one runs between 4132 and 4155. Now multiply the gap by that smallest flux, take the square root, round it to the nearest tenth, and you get 7.2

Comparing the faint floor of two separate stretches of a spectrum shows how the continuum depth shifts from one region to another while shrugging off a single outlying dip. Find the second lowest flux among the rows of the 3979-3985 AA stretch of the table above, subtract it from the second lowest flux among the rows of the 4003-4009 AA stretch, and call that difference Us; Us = -1.1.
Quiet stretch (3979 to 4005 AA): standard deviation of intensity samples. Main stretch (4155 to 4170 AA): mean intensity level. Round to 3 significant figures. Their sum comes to 16.9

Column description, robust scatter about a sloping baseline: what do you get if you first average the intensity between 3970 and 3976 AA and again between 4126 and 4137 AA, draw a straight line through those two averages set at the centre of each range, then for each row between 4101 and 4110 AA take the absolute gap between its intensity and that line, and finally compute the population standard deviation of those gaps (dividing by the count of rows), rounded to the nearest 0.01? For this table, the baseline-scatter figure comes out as 0.71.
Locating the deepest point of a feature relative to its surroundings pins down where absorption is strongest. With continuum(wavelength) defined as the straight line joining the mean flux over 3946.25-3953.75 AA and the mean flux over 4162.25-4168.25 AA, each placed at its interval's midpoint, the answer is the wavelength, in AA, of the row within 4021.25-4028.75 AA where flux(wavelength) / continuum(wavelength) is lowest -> 4023.5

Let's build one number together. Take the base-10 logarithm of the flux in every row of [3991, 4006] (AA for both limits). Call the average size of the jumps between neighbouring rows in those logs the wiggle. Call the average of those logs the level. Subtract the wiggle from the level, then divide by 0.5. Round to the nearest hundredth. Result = 2.29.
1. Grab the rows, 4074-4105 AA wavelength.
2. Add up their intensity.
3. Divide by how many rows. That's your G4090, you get 15.06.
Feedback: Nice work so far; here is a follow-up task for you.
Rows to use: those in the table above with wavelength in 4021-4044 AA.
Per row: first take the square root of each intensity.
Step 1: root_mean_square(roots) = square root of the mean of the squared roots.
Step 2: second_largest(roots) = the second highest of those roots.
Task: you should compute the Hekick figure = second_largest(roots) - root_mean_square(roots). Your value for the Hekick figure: 0.21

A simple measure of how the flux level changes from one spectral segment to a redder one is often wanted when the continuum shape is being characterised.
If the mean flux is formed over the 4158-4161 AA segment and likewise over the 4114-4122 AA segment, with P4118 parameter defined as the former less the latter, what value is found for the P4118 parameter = 1.7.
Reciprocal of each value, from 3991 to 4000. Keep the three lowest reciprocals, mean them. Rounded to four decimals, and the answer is 0.0630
